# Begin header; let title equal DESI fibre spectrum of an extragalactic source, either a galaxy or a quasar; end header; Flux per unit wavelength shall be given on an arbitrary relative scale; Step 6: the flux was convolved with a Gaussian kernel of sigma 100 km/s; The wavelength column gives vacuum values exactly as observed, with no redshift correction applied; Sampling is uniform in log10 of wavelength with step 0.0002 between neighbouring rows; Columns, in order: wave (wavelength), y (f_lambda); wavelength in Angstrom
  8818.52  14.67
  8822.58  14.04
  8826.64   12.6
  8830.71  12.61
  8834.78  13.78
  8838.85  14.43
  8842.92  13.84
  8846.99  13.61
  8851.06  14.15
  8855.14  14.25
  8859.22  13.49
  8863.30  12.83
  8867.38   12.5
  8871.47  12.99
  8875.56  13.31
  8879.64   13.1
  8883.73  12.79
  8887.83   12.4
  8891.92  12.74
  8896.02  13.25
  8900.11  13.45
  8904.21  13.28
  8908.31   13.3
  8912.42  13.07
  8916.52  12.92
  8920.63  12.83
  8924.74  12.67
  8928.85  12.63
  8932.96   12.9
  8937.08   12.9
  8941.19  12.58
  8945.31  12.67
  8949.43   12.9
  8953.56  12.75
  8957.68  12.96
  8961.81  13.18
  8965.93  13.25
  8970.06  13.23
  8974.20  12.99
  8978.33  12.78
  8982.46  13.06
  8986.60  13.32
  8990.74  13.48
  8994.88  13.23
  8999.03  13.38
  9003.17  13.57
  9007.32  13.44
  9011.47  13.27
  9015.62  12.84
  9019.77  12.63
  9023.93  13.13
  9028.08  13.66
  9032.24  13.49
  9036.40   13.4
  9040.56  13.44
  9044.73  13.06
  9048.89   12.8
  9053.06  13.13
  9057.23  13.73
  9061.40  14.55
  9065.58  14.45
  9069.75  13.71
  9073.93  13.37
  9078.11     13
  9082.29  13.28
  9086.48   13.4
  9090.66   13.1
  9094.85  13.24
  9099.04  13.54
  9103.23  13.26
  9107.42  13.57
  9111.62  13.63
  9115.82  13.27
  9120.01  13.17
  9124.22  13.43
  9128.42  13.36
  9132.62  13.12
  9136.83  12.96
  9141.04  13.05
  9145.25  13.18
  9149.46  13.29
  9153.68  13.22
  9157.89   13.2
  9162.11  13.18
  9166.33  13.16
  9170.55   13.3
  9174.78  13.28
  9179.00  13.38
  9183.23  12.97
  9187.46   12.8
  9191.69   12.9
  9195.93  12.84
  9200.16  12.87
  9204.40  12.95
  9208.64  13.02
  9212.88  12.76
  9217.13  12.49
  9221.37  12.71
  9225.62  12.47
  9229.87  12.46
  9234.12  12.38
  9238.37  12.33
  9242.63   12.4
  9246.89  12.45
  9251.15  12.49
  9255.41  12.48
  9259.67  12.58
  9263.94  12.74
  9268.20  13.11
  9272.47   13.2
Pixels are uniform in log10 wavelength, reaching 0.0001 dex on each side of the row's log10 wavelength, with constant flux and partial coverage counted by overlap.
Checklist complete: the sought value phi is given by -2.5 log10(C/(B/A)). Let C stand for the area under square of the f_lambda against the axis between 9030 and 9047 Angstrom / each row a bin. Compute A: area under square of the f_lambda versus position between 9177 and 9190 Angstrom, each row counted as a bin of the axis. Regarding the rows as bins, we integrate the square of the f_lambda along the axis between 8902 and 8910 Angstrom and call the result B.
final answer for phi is -9.19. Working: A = 2212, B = 1414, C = 3028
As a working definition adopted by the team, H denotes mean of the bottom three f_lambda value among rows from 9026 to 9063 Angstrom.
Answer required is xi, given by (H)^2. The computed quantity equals 169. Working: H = 13.0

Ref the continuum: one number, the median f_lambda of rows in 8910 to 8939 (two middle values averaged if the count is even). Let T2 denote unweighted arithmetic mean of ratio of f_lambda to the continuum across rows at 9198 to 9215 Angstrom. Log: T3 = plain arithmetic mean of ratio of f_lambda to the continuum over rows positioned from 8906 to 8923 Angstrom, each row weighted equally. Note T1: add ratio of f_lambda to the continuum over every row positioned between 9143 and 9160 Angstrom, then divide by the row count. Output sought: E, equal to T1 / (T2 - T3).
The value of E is -102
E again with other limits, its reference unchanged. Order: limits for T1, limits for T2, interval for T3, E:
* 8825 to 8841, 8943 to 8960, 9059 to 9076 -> -11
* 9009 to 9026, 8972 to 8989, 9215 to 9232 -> 26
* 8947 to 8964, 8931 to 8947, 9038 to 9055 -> -38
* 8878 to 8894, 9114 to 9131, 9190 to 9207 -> 31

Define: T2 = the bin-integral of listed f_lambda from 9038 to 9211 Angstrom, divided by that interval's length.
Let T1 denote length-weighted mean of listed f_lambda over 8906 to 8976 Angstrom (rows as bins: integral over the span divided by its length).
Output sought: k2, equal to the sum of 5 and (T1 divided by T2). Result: 5.97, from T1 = 12.9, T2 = 13.3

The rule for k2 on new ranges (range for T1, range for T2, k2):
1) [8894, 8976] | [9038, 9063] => 5.97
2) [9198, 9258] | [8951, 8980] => 5.97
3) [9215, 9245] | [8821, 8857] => 5.91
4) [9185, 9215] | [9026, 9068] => 5.95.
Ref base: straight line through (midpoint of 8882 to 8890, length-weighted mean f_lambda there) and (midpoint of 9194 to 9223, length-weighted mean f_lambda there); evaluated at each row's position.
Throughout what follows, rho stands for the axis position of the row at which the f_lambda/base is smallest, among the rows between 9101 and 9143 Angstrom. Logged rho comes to 9136.83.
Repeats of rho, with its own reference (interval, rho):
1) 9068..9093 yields 9078.11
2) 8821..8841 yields 8826.64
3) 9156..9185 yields 9183.23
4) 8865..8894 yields 8887.83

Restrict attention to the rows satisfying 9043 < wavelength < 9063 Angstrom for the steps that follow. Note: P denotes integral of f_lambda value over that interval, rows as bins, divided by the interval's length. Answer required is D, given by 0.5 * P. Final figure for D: 6.72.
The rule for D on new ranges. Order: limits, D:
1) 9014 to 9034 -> 6.58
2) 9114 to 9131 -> 6.65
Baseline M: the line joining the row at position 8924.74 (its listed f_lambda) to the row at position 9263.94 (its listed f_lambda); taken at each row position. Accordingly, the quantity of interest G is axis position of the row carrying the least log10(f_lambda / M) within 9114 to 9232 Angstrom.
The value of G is 9229.87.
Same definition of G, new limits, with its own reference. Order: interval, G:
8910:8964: 8941.19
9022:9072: 9048.89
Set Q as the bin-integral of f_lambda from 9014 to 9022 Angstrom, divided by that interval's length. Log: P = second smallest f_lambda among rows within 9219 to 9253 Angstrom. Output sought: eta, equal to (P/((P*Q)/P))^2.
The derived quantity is 0.95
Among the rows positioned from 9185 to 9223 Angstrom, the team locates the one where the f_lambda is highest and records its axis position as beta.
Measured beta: 9208.64 Angstrom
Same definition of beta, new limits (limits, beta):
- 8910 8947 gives 8912.42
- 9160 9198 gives 9179.00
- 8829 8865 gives 8838.85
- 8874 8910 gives 8900.11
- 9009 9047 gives 9028.08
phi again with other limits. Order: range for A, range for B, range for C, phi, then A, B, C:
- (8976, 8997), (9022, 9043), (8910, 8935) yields -9.00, 3645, 3783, 4124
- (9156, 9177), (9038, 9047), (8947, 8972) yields -9.99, 3673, 1581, 4251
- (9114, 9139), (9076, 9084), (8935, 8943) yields -9.04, 4368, 1380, 1300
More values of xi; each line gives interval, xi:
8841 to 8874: 163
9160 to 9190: 168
